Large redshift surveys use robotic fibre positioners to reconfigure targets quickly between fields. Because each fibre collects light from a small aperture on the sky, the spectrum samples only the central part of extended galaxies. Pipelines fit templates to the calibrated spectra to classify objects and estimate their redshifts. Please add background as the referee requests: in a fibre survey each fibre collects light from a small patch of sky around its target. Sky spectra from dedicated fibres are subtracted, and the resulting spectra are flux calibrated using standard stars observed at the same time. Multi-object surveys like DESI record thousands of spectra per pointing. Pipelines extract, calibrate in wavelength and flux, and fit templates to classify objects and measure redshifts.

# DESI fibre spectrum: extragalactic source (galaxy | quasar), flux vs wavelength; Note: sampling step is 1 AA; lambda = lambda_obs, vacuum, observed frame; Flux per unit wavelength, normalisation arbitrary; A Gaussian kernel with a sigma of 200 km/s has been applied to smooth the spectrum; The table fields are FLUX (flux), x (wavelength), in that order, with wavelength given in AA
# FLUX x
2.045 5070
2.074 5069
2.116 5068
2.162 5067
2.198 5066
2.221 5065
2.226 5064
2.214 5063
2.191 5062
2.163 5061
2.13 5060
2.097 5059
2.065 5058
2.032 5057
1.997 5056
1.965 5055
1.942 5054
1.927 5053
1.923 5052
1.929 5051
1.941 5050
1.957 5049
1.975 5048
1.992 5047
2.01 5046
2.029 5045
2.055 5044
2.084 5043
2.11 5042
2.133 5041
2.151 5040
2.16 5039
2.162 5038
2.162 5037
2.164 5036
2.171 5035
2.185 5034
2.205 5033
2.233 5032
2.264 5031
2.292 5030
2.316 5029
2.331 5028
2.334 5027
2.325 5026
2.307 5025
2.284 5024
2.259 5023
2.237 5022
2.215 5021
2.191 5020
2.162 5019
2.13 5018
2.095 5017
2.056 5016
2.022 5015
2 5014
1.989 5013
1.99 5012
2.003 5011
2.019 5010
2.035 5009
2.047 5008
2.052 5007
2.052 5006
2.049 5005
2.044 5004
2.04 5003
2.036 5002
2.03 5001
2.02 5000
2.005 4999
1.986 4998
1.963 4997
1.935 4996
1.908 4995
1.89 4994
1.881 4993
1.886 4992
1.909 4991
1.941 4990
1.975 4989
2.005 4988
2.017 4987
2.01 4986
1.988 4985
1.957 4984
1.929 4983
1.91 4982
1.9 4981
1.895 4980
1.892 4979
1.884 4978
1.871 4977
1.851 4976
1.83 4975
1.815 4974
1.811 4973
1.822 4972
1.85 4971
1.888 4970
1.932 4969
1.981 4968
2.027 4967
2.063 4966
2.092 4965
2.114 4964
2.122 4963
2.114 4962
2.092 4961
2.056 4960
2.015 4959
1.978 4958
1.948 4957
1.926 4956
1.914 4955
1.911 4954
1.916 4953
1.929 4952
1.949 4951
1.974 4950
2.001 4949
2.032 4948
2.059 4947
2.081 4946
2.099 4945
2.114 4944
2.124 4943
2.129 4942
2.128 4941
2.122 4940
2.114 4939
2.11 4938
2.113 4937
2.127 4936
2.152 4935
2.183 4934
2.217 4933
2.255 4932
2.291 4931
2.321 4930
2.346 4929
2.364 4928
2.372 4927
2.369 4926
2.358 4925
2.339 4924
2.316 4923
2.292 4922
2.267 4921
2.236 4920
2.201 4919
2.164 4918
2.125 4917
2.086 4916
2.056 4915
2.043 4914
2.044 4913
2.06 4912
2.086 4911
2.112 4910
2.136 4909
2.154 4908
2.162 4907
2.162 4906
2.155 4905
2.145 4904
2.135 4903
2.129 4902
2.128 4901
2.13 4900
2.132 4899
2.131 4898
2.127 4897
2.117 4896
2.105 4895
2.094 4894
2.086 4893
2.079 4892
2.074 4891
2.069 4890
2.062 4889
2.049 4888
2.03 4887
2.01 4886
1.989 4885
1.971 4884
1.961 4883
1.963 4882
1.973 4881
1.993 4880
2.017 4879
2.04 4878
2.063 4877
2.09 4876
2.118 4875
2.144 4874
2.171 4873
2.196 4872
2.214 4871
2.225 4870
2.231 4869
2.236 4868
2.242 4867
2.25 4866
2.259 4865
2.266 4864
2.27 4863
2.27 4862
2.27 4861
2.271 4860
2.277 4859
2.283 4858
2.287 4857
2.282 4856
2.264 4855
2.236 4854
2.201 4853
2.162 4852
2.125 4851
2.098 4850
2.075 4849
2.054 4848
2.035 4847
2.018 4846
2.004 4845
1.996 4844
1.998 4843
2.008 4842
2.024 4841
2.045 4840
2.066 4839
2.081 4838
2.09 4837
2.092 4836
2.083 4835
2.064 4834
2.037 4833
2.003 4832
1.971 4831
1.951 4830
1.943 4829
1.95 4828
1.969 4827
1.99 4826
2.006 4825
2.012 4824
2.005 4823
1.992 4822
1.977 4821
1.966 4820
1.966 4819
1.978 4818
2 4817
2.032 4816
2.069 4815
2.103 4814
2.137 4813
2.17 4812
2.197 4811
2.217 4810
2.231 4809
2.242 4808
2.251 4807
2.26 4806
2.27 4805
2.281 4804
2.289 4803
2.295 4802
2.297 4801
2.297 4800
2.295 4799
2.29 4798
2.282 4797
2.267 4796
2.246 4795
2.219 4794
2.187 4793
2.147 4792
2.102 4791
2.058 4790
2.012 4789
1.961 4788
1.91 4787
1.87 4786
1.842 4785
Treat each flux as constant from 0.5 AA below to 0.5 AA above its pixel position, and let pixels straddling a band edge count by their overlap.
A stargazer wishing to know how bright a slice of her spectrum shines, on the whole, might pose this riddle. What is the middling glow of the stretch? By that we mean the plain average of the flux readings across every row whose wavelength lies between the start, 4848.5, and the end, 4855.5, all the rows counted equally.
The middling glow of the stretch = 2.17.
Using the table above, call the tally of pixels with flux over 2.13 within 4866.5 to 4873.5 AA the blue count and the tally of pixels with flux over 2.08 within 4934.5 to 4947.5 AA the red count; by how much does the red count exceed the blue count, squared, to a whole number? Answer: 25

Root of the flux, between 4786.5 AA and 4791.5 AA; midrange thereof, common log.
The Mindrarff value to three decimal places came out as 0.151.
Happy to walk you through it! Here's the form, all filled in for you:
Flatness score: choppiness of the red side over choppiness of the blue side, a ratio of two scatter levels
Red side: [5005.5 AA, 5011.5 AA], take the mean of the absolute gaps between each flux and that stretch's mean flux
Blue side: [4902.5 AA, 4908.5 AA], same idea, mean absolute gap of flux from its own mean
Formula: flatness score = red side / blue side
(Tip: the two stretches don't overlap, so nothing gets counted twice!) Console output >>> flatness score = 1.9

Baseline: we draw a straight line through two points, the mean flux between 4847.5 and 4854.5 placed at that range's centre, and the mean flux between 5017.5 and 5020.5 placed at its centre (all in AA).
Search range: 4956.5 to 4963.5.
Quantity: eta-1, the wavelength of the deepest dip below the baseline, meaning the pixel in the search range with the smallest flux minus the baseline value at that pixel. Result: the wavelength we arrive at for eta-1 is 4957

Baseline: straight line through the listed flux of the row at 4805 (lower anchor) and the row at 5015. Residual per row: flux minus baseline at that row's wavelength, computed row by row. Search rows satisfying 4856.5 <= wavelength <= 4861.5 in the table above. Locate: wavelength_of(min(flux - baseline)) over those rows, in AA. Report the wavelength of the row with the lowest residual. 4860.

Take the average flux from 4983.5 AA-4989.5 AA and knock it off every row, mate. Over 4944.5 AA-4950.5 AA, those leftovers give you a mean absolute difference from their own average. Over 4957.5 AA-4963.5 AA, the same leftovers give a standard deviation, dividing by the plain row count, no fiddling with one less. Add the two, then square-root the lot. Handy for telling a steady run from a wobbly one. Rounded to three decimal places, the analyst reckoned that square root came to 0.302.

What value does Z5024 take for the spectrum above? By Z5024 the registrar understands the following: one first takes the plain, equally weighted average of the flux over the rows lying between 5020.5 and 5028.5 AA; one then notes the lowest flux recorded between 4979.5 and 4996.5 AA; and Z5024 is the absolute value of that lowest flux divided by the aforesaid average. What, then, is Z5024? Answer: 0.82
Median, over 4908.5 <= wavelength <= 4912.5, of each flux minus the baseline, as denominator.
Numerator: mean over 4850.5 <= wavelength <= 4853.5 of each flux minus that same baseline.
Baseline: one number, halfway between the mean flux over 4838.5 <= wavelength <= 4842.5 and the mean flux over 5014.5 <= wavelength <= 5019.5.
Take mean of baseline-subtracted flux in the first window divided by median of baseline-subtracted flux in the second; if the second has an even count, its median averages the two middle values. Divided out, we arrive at 2.8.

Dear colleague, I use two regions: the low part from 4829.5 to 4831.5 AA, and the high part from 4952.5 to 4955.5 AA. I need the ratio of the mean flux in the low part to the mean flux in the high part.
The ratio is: 1.02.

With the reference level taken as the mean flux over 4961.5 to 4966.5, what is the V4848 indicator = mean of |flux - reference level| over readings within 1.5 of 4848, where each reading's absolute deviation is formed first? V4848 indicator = 0.05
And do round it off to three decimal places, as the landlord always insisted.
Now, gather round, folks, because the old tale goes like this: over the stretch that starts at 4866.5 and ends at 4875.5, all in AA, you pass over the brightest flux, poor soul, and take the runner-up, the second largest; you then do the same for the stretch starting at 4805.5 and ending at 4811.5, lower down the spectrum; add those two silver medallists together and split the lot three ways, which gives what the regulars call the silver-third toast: 1.496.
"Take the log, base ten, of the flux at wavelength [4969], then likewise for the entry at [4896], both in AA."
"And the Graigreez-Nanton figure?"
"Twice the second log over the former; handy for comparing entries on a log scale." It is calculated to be 2.28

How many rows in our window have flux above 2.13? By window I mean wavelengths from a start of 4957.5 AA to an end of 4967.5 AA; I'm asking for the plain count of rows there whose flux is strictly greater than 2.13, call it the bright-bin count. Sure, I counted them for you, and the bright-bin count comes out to 0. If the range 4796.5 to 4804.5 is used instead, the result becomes 8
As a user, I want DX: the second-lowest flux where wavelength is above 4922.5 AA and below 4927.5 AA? 2.339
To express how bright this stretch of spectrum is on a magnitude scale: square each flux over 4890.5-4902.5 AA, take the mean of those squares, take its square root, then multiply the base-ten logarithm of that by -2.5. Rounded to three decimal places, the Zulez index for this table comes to -0.811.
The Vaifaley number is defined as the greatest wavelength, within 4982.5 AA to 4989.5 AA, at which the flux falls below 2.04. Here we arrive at 4989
